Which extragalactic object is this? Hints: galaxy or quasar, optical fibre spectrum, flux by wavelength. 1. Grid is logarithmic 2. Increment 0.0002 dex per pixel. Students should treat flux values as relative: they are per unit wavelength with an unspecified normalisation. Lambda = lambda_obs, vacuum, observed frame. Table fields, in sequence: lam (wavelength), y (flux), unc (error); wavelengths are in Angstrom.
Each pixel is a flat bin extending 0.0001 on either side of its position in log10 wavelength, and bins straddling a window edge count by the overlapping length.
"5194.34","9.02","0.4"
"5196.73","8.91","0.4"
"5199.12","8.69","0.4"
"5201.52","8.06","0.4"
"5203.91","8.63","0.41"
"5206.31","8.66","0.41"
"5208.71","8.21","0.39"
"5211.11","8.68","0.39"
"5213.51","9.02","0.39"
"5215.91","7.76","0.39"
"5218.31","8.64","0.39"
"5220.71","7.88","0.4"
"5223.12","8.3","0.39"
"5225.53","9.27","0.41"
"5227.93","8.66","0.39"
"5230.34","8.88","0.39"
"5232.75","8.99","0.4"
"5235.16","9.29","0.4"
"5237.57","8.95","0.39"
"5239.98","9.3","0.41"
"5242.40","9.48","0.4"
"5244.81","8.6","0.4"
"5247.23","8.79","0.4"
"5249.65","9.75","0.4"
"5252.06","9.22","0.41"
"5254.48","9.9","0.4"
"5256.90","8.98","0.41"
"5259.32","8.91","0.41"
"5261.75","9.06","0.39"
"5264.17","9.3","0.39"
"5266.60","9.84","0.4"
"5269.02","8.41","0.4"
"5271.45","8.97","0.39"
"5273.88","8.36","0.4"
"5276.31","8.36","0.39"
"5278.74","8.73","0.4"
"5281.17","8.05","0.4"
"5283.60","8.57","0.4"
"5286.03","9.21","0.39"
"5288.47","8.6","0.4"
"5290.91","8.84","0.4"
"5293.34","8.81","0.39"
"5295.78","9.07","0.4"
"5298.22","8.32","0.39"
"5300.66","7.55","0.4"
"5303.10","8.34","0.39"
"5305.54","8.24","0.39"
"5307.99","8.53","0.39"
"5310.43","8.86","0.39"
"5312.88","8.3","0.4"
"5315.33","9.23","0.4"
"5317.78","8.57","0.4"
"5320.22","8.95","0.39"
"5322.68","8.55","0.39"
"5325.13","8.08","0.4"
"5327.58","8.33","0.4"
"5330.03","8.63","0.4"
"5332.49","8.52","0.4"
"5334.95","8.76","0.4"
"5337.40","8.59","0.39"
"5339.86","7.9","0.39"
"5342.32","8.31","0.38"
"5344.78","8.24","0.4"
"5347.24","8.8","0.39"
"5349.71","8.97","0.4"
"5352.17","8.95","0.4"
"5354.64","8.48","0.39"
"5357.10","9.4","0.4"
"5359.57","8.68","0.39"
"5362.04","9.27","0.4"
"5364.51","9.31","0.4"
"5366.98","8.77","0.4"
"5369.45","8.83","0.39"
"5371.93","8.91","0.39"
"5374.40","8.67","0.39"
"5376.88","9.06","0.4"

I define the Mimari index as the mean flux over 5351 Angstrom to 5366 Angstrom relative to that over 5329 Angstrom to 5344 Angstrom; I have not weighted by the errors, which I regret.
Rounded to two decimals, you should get 1.07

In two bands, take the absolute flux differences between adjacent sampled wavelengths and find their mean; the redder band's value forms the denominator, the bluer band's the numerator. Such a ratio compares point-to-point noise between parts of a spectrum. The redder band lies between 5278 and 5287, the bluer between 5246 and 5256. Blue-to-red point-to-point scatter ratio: 1.2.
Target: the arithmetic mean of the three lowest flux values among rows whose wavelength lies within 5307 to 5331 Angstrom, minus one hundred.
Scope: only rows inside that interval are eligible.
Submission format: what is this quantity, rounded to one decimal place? -91.8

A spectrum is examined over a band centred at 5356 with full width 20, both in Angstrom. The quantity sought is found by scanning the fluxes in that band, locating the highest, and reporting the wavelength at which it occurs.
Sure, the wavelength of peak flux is 5357.10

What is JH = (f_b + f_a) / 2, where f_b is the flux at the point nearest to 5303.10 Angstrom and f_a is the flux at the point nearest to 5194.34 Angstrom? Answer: 8.68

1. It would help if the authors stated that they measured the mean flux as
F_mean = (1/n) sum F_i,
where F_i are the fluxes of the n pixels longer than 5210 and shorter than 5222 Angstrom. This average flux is 8.40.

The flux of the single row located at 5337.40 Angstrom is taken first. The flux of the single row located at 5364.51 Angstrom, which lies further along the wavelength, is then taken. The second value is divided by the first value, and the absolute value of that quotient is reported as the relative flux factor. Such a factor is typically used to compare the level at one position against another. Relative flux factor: 1.08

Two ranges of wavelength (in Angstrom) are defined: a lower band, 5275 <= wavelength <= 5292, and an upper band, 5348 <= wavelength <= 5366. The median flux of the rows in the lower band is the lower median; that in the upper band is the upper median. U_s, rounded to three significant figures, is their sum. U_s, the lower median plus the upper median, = 17.6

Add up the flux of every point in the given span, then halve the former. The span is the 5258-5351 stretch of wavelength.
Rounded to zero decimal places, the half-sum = 164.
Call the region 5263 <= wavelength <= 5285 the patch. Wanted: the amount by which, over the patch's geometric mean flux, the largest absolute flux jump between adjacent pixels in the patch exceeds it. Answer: -7.29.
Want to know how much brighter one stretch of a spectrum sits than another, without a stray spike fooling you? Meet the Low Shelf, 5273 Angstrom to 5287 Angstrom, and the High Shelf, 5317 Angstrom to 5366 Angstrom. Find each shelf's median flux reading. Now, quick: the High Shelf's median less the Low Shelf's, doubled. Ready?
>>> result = 0.3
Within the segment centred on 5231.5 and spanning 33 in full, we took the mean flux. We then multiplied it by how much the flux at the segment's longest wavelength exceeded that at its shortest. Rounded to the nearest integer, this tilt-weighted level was 9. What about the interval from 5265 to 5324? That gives -11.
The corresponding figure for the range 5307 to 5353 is 4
